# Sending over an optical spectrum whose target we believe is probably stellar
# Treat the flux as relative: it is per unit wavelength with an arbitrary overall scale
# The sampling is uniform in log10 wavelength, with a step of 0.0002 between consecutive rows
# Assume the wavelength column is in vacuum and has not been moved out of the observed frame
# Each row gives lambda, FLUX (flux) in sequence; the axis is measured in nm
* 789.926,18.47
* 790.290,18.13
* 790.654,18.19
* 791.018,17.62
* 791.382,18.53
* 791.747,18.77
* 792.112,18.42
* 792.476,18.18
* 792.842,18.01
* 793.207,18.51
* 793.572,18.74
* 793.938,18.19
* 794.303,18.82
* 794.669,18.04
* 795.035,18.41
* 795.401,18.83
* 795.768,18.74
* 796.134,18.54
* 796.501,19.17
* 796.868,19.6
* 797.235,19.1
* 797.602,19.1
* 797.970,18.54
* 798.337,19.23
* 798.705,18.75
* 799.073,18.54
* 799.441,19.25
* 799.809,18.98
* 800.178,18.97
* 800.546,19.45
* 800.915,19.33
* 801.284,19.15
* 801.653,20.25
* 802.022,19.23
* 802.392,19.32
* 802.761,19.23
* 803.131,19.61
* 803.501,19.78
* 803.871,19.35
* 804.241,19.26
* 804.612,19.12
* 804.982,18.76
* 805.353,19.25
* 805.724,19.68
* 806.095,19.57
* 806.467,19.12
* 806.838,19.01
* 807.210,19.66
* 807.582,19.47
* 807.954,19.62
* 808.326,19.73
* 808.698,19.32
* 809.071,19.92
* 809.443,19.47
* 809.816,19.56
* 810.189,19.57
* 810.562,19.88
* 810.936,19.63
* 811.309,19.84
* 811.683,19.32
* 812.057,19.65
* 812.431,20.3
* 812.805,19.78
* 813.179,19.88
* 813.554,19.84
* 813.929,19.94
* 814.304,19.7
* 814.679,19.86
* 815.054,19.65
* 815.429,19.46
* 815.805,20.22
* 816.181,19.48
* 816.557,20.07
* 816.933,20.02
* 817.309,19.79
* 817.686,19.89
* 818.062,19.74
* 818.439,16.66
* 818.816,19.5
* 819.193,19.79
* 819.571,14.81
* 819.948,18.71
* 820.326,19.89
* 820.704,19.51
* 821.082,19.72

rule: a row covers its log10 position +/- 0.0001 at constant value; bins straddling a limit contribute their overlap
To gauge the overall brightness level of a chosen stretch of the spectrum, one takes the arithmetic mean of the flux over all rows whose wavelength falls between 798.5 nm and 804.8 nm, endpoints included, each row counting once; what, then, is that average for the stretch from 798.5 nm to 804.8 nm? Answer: 19.3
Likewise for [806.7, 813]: 19.6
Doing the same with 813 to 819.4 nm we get 19.6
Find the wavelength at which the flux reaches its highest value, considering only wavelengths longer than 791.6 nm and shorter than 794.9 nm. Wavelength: 794.303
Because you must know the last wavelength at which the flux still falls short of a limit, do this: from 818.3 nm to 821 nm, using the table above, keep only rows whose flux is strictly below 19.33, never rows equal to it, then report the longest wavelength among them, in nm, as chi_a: 819.948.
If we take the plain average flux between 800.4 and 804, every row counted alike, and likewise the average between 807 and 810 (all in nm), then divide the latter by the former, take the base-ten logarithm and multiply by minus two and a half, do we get -0.007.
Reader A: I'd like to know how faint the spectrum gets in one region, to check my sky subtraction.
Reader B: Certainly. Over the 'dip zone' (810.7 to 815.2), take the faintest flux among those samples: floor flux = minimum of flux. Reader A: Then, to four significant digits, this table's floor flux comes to 19.32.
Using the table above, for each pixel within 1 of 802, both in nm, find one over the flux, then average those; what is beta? 0.0515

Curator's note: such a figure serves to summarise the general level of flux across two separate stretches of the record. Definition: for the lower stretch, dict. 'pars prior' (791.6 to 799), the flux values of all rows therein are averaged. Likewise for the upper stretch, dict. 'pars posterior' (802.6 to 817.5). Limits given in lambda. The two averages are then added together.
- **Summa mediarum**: 38.3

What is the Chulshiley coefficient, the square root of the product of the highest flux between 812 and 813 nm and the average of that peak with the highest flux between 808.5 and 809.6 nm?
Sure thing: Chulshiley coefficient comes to 20.2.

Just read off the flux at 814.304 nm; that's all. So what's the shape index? 19.7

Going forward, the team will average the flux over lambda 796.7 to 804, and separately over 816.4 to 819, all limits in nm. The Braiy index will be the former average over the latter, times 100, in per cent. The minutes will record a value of 99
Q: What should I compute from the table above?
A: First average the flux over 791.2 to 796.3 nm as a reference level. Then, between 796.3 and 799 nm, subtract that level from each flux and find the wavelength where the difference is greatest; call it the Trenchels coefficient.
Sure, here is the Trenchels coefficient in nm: 796.868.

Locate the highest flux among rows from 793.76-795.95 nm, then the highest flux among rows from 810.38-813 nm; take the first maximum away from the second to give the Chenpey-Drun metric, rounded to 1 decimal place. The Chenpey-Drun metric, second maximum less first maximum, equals 1.5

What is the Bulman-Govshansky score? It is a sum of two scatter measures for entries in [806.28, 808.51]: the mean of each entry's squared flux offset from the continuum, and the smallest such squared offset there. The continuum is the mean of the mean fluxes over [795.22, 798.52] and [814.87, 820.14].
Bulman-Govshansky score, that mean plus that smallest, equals 0.22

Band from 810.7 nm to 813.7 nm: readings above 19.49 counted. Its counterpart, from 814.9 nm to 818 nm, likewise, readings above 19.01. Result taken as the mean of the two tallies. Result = 7.5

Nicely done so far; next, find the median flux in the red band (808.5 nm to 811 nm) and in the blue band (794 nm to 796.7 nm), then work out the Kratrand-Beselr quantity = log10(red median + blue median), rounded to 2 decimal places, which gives 1.58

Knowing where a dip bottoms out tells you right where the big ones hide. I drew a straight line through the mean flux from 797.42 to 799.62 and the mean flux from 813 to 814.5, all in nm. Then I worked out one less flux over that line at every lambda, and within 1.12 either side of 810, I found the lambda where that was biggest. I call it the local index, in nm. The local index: 809.443 nm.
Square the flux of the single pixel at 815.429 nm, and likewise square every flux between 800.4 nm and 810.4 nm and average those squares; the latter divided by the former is 1.00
